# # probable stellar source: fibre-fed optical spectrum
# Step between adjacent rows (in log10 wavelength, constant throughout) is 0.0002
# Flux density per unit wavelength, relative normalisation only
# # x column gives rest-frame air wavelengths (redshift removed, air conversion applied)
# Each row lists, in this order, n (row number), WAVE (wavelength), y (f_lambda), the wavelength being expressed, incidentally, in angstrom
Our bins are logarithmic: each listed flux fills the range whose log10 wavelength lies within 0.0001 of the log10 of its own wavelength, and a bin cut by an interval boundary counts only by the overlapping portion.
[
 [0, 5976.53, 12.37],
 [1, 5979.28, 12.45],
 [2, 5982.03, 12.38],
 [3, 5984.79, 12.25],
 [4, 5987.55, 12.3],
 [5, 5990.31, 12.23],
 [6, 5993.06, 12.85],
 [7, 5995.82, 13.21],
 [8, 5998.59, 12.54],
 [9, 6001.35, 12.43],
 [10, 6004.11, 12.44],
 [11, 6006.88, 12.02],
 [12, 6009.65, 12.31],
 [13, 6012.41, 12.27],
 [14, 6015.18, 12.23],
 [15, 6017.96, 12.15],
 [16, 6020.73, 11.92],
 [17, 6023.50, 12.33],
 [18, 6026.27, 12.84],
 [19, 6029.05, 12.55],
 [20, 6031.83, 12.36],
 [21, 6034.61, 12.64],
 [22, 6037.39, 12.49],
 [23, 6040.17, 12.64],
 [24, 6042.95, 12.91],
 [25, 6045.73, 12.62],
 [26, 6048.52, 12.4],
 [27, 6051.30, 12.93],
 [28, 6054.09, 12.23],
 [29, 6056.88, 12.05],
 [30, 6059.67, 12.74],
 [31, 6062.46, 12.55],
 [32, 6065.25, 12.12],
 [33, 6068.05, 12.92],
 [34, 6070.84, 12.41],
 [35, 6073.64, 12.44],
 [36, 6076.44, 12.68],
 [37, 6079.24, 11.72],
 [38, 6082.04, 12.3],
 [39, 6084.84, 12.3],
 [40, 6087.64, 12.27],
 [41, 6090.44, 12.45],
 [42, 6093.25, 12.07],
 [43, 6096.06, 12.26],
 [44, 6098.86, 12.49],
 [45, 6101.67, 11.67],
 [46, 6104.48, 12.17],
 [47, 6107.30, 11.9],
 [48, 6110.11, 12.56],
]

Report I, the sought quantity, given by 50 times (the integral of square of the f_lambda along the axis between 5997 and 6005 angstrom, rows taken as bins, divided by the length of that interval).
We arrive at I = 7801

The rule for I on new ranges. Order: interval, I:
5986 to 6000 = 7971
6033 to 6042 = 7940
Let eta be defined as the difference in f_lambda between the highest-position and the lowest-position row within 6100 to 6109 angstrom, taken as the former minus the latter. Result 0.2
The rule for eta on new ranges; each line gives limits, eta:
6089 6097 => -0.2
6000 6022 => -0.5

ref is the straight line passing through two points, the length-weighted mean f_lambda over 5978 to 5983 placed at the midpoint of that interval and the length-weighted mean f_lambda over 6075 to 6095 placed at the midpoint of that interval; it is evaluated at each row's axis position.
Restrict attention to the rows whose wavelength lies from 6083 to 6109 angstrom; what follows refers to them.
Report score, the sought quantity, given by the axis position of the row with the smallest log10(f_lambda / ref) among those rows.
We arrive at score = 6101.67 angstrom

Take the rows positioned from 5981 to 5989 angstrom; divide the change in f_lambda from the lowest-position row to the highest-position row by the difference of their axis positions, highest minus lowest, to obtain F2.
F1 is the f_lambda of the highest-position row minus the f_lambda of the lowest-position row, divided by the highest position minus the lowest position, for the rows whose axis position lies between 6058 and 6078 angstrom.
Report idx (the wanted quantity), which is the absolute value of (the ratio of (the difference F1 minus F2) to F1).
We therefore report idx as 3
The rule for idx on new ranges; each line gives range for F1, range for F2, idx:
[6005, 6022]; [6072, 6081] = 17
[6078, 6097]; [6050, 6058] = 6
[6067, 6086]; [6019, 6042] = 2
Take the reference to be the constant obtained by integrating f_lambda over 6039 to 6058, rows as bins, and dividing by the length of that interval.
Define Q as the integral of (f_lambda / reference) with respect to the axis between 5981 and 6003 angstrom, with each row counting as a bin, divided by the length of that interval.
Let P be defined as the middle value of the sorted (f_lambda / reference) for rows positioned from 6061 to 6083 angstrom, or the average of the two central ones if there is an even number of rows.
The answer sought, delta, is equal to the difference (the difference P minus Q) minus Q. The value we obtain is -1.01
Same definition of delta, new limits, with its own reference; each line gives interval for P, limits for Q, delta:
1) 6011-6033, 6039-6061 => -1.02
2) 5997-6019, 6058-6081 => -1.00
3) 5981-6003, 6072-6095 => -0.97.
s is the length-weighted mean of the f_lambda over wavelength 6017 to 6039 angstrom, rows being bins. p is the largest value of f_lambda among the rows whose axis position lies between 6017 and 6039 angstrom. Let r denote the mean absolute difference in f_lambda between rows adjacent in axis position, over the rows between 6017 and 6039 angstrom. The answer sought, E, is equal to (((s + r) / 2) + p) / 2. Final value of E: 9.60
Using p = 12.84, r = 0.29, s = 12.4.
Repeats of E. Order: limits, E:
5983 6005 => 9.81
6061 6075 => 9.69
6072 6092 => 9.50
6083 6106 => 9.38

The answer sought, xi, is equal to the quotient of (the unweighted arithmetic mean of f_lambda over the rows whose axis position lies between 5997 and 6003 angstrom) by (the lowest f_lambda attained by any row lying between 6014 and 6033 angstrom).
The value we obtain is 1.05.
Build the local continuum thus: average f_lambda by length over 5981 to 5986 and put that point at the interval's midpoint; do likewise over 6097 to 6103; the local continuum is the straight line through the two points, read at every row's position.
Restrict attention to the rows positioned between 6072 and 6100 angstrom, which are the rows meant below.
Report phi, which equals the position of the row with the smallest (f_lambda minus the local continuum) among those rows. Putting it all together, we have 6079.24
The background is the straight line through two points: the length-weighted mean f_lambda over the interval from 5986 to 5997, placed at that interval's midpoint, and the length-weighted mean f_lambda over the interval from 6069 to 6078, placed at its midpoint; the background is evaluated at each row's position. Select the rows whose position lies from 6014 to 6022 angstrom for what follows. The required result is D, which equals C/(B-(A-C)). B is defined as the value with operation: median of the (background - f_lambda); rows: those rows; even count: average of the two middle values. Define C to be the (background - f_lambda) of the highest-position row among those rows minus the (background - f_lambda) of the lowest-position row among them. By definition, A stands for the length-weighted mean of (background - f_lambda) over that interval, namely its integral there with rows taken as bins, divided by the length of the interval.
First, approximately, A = 0.50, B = 0.45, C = 0.3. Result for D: 1.20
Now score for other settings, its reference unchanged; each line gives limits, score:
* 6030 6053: 6031.83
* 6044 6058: 6056.88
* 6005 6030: 6020.73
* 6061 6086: 6079.24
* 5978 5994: 5990.31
